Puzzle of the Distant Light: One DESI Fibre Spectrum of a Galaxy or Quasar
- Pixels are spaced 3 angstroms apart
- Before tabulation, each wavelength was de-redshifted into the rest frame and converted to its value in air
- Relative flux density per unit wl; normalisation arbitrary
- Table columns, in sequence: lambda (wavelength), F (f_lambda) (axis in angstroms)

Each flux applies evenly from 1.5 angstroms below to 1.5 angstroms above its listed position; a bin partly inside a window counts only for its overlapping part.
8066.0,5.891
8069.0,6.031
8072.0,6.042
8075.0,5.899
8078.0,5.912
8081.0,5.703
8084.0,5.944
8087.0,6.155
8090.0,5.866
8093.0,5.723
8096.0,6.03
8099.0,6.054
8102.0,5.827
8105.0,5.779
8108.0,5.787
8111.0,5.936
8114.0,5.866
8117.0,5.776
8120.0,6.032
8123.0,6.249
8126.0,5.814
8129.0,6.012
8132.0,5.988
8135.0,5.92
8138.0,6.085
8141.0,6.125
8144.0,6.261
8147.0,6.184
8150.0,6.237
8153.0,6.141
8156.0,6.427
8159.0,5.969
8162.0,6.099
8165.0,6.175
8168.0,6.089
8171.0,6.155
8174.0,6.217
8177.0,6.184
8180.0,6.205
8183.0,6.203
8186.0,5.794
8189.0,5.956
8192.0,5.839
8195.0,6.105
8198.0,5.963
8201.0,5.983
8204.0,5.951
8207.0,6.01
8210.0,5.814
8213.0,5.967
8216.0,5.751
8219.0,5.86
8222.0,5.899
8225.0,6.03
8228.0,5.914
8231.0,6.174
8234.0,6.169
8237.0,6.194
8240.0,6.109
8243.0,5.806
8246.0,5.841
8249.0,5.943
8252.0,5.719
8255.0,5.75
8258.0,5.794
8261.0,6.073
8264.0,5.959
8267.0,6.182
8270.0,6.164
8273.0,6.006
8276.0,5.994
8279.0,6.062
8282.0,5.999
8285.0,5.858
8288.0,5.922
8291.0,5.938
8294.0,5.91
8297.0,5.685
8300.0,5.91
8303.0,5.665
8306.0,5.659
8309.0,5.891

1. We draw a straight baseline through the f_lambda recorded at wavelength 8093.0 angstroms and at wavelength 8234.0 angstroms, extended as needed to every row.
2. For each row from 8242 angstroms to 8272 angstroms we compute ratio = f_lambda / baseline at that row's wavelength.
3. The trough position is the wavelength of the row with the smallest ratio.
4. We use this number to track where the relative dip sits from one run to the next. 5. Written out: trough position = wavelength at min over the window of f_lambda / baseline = 8252.0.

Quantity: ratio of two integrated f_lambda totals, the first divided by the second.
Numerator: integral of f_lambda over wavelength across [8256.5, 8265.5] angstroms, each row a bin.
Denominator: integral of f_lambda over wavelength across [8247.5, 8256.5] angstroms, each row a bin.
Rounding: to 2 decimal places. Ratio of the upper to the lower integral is 1.02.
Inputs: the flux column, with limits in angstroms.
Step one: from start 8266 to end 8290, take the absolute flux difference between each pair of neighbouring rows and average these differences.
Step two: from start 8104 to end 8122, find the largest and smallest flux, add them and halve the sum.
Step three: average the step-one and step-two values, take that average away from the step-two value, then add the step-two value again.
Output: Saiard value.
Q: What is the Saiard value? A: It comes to 8.82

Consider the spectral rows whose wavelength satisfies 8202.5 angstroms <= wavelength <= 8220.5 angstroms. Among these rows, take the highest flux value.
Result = 6.01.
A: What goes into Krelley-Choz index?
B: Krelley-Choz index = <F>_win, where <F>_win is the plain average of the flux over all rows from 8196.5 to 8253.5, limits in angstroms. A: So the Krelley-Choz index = 5.95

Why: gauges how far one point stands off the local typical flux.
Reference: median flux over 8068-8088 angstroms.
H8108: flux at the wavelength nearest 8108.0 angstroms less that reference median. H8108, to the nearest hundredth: -0.16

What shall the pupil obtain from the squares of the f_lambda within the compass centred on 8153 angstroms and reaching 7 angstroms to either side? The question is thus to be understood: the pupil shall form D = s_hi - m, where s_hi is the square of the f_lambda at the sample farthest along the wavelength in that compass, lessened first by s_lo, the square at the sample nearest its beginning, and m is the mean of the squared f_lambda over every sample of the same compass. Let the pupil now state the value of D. -41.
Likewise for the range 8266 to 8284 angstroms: -39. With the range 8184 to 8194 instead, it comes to -34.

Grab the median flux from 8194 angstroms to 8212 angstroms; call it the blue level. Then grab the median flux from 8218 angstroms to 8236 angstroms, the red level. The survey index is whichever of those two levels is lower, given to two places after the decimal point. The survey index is 5.97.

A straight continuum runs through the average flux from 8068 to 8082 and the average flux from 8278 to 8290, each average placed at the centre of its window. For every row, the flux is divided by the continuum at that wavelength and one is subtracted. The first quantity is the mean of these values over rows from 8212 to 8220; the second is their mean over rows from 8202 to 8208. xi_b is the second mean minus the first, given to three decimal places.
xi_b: 0.021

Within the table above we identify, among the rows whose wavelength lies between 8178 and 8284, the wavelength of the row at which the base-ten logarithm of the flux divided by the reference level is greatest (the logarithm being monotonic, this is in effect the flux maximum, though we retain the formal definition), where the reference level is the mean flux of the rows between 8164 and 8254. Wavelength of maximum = 8180.0 angstroms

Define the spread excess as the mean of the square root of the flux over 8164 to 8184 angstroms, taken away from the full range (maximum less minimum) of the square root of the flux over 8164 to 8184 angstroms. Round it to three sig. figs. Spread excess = -2.46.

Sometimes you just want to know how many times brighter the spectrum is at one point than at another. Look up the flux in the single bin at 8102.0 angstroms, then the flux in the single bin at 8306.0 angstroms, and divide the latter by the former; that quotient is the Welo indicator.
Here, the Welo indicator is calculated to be 0.971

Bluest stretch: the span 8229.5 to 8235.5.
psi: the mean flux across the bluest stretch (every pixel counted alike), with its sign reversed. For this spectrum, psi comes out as -6.17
